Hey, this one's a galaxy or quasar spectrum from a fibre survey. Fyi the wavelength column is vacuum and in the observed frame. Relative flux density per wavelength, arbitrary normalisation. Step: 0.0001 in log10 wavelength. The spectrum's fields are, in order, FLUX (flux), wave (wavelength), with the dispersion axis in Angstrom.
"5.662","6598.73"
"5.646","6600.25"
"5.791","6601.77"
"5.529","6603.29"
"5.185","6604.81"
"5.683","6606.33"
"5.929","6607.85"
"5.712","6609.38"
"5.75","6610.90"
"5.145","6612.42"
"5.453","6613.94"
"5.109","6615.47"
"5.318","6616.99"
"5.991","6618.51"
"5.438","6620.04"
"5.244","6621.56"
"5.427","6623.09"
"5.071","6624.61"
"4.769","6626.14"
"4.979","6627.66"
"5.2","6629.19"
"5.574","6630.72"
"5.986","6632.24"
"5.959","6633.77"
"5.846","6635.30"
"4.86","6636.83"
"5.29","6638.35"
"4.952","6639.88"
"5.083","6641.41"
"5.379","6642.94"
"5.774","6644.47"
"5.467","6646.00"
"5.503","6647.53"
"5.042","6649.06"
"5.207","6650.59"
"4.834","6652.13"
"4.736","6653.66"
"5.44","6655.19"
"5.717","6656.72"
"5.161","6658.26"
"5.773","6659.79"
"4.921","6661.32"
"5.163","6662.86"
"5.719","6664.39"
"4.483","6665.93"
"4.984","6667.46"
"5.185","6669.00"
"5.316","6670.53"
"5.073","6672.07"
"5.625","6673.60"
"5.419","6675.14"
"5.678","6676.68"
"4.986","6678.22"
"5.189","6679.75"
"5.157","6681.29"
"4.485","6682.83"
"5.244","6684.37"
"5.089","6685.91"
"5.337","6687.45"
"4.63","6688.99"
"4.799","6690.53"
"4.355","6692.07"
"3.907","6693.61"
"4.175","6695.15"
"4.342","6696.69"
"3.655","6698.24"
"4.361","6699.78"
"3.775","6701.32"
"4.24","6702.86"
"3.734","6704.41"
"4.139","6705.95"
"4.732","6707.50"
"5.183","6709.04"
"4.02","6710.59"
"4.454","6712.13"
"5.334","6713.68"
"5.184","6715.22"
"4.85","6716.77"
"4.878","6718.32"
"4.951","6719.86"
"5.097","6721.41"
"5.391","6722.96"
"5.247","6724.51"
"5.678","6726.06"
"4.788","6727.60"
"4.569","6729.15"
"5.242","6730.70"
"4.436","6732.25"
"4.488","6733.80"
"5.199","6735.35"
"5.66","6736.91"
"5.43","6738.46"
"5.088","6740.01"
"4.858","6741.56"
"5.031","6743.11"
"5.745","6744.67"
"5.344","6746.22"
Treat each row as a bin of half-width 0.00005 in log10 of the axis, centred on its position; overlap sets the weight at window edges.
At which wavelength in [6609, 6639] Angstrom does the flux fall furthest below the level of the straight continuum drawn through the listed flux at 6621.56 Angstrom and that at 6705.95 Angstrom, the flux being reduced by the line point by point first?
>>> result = 6626.14 Angstrom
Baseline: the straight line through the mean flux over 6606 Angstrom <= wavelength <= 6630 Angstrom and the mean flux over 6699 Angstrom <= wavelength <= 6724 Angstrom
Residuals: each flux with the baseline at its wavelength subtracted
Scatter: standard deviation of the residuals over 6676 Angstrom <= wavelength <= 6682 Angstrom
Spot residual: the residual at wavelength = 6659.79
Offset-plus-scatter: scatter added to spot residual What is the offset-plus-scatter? 1.0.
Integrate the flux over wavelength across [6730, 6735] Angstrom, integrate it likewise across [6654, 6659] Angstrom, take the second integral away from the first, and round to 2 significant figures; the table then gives -3.1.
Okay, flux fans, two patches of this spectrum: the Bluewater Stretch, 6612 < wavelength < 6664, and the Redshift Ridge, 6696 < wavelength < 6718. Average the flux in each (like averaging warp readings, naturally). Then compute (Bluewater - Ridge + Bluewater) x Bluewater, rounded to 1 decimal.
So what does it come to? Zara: 33.0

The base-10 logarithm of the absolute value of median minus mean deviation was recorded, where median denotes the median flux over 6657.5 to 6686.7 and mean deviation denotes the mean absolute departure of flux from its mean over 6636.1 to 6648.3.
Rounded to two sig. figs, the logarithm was 0.69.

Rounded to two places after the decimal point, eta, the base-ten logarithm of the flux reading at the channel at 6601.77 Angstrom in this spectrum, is 0.76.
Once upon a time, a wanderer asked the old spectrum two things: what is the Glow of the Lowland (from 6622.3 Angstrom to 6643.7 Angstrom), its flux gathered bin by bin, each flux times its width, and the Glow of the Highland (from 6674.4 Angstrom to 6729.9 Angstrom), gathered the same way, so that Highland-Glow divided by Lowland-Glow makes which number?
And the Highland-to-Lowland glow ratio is 2.3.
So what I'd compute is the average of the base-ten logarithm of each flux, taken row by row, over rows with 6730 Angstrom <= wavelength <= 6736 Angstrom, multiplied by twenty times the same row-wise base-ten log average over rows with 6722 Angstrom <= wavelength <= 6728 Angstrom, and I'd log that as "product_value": 9.9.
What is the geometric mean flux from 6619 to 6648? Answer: 5.35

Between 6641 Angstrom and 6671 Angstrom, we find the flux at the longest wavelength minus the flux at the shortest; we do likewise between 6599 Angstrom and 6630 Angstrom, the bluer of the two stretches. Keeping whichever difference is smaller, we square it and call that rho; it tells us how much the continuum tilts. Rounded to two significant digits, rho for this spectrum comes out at 0.20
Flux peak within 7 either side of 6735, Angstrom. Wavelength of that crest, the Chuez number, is 6736.91 Angstrom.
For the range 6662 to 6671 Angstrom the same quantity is 6664.39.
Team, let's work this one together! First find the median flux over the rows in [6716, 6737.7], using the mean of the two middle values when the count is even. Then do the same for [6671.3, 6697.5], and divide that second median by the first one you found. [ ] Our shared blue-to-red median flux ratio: 1.01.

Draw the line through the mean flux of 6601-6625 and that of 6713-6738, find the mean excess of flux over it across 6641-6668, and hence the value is -0.09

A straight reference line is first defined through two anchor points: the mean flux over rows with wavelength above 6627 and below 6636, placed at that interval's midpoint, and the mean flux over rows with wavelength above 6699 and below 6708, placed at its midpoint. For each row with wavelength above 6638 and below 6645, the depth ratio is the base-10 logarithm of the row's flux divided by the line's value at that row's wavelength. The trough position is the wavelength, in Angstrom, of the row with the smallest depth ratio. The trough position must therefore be 6639.88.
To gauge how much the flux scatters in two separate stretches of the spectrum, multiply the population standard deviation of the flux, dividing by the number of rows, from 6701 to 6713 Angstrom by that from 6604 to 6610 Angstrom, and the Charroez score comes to 0.13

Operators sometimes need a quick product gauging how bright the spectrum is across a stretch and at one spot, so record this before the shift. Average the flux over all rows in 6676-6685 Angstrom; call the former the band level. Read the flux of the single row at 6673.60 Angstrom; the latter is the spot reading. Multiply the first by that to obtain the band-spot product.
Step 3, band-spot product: 29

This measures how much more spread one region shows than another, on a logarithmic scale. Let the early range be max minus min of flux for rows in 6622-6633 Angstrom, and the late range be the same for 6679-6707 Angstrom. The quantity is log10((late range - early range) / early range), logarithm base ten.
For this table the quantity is -0.4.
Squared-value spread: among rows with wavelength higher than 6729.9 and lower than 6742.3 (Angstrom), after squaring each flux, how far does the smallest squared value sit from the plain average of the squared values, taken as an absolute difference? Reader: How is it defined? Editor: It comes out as 6.0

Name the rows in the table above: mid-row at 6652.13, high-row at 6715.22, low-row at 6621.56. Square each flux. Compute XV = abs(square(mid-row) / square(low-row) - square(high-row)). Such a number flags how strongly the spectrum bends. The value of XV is 26.0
